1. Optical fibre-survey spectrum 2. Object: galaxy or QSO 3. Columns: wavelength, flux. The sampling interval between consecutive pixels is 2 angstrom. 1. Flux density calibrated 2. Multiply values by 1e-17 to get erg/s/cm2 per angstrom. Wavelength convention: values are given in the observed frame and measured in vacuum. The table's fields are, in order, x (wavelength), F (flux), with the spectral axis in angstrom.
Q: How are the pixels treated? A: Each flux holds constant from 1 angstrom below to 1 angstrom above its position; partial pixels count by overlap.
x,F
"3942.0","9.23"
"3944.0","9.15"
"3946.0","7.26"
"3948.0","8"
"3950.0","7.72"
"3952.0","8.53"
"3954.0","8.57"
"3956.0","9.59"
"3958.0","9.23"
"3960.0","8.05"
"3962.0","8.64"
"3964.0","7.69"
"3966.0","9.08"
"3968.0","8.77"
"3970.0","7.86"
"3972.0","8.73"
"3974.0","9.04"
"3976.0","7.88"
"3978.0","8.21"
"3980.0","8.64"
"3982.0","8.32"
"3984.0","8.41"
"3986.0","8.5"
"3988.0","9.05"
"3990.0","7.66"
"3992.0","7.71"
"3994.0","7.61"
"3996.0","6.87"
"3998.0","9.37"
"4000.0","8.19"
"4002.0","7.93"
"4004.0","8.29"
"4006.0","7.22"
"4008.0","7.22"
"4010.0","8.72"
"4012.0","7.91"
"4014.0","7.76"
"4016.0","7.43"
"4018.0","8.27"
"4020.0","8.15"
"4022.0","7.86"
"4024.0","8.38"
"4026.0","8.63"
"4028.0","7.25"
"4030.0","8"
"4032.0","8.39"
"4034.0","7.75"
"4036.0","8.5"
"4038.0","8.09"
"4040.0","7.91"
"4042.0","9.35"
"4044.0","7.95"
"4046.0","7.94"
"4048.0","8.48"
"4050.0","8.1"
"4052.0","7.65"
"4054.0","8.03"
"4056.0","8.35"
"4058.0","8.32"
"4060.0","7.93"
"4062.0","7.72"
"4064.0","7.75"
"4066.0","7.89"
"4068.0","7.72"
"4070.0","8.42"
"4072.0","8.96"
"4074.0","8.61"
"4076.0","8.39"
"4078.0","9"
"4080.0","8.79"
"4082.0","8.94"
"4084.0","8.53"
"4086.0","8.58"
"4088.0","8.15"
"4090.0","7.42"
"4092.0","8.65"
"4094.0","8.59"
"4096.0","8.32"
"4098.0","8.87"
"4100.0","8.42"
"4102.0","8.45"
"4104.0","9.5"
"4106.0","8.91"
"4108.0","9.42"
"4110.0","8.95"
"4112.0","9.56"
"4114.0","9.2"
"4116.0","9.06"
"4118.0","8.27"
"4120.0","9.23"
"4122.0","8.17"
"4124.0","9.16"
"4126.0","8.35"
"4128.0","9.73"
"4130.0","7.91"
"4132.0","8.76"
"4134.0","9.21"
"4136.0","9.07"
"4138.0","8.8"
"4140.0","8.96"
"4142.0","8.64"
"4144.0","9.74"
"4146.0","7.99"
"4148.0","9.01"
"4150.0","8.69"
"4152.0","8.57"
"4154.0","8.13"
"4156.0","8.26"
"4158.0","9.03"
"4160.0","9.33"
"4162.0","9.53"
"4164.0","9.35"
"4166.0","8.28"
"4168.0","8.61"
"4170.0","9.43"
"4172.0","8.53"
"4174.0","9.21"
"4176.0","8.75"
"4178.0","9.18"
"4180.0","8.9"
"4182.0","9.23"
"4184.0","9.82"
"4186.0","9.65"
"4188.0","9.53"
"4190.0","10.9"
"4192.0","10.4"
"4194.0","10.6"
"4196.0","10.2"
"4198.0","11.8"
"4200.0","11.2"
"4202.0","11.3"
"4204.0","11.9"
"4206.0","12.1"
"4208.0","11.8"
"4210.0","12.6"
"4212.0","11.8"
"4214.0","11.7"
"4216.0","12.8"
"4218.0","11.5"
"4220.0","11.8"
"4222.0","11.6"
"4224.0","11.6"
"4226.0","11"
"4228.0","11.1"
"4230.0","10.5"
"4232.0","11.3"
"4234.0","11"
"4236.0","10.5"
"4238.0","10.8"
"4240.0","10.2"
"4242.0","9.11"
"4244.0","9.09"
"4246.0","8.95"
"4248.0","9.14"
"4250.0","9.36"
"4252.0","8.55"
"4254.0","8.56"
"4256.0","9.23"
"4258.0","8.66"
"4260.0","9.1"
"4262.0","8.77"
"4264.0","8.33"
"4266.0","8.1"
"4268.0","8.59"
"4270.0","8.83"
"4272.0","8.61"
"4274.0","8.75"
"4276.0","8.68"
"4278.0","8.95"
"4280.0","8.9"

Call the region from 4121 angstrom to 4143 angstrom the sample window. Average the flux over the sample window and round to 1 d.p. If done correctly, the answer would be 8.8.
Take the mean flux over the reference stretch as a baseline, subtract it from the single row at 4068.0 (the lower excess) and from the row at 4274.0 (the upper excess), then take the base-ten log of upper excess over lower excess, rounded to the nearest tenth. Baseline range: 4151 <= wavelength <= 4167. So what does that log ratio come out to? -1.3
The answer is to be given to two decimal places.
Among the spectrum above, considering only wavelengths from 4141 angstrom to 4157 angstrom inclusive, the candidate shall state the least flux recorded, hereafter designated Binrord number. 7.99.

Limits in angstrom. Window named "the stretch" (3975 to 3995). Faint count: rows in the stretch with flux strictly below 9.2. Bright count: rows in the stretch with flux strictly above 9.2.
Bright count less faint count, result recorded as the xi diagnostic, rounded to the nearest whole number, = -10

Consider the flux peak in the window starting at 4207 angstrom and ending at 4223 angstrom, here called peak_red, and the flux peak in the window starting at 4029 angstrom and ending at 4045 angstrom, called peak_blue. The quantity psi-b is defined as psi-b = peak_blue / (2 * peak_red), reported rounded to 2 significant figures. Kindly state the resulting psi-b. 0.37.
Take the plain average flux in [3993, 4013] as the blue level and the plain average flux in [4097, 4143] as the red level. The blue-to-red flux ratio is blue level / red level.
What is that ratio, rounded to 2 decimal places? 0.89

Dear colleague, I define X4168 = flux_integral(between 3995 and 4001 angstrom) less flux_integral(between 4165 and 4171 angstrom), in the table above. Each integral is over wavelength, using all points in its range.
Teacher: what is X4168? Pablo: -4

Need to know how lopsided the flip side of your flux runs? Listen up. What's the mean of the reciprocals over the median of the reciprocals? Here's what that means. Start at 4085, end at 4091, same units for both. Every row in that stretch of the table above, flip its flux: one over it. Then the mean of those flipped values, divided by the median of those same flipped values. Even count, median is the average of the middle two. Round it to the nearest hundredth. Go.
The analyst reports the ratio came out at 1.02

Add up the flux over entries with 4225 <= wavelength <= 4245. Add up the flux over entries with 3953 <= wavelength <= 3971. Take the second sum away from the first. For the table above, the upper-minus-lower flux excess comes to 27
